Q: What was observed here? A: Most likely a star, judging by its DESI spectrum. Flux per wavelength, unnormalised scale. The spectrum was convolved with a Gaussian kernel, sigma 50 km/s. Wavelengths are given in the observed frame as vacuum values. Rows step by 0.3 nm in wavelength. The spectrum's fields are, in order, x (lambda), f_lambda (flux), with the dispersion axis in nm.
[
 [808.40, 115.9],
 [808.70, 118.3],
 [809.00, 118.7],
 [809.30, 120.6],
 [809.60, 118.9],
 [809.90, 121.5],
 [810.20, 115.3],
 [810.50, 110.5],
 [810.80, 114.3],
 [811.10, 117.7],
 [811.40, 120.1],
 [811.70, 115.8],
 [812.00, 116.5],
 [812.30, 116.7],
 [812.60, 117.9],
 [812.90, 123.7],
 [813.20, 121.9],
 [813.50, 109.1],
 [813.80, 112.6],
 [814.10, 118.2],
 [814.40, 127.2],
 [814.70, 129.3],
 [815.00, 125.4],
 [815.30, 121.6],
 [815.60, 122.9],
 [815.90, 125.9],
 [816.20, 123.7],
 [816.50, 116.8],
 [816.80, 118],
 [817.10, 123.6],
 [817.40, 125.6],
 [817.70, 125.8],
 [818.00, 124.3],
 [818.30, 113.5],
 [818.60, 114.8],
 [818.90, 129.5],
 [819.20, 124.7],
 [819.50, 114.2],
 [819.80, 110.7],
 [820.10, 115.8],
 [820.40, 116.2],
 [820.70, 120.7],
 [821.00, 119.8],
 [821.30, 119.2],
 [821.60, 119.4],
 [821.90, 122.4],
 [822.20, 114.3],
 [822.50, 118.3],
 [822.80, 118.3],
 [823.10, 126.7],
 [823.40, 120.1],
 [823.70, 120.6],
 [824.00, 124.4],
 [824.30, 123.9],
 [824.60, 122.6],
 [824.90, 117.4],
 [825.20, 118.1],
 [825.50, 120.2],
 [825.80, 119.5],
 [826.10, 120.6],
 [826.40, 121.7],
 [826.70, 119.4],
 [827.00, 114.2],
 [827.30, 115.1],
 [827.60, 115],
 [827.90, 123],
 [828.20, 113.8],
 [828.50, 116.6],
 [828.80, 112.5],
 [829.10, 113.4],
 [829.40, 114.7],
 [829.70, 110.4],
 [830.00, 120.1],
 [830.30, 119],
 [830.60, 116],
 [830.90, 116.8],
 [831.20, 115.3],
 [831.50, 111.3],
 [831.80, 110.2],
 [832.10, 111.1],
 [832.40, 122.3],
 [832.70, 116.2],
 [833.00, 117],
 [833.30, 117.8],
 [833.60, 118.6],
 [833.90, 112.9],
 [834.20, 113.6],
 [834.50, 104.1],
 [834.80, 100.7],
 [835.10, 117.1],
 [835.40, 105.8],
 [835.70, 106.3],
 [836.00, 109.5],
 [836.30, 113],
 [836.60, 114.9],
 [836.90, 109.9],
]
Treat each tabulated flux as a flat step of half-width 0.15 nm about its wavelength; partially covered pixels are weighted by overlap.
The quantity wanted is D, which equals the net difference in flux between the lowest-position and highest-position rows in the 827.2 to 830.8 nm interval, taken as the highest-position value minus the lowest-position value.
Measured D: 0.9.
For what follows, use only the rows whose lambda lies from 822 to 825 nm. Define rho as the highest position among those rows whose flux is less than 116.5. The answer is 822.20 nm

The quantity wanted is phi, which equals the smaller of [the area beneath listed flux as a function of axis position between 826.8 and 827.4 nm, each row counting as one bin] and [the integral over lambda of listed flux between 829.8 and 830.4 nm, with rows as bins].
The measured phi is 69.0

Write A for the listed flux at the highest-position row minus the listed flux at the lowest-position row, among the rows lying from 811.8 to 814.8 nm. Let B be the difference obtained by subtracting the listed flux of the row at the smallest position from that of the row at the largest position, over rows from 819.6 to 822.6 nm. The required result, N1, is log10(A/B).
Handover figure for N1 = 0.23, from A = 13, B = 8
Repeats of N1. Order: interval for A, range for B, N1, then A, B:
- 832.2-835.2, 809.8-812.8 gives 0.16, -5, -4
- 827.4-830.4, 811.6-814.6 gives -0.45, 4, 11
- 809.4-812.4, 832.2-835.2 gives -0.37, -2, -5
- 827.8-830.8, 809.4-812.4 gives 0.50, -7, -2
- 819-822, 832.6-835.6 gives -0.66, -2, -10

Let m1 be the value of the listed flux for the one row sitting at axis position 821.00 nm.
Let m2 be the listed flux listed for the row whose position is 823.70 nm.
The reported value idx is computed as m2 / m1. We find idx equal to 1.01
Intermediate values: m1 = 119.8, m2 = 120.6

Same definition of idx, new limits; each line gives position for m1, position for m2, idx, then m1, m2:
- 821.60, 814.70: 1.08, 119.4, 129.3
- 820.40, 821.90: 1.05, 116.2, 122.4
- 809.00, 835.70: 0.90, 118.7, 106.3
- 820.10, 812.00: 1.01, 115.8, 116.5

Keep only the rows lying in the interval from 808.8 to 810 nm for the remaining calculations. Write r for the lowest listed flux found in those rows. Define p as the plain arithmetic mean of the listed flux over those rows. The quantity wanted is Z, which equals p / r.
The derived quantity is 1.01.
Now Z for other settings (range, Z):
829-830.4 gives 1.05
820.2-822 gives 1.03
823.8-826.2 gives 1.03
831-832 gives 1.02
